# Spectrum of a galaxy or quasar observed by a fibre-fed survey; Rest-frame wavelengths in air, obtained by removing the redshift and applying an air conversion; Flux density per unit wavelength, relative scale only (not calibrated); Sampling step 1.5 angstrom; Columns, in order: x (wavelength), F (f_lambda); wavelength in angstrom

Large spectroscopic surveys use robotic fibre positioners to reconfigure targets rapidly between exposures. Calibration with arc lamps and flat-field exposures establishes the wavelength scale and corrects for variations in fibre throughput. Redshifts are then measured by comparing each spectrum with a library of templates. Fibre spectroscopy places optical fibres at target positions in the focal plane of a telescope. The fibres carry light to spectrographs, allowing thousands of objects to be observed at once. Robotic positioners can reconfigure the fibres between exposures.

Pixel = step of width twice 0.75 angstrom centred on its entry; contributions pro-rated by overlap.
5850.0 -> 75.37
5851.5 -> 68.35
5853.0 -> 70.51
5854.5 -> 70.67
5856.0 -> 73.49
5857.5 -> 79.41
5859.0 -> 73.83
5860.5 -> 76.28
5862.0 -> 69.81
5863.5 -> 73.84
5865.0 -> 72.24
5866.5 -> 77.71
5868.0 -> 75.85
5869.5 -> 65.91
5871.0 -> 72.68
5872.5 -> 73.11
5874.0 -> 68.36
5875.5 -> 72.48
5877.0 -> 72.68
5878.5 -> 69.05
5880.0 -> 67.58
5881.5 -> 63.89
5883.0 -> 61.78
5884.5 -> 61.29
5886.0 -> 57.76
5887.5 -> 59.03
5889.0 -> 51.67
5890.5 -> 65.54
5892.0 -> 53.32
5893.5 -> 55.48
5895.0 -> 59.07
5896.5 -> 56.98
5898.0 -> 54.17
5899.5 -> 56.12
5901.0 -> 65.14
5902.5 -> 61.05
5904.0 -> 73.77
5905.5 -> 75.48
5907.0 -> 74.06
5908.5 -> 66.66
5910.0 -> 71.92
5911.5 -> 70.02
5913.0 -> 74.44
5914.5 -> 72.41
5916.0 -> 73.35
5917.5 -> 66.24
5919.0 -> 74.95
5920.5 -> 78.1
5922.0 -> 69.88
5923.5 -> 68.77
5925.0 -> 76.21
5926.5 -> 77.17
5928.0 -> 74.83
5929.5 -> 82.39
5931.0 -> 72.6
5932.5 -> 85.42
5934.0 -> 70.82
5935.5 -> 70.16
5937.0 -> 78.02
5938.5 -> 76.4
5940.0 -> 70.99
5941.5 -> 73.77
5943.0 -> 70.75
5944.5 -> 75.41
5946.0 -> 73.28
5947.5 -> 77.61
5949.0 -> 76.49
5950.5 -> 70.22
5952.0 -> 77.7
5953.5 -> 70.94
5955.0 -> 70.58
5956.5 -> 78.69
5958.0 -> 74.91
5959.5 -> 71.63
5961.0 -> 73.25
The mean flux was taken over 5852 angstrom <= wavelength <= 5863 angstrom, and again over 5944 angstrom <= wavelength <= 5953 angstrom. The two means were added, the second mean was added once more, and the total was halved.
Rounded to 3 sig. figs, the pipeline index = 112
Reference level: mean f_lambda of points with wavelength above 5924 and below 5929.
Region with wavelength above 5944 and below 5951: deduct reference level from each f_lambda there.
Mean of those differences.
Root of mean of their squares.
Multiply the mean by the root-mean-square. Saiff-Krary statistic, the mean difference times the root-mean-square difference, -4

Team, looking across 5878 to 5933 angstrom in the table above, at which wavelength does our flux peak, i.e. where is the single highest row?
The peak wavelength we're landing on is 5932.5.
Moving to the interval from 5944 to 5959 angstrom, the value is 5956.5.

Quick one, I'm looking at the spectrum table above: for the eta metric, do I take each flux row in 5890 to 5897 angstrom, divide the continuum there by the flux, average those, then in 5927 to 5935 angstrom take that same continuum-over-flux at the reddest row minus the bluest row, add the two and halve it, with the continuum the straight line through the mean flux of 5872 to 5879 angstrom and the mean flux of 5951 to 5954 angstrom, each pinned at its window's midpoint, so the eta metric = 0.65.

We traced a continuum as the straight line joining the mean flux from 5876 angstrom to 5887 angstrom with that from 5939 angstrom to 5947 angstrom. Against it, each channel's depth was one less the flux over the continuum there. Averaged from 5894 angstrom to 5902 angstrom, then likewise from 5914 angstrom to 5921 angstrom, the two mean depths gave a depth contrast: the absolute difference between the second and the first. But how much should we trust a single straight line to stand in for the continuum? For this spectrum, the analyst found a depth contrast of 0.18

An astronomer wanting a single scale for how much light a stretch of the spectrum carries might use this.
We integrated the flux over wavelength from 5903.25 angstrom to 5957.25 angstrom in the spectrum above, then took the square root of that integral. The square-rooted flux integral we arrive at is 63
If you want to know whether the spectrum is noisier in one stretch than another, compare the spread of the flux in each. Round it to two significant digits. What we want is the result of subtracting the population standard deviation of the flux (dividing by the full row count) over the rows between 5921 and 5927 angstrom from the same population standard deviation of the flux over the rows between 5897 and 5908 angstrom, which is 4.5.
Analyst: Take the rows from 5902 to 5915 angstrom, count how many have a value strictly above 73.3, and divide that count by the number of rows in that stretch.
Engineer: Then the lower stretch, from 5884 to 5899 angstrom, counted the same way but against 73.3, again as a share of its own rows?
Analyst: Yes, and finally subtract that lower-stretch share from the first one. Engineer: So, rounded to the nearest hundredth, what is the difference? 0.44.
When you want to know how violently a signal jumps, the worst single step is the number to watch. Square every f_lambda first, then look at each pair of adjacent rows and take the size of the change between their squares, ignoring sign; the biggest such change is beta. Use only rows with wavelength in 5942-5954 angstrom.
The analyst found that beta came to 1106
